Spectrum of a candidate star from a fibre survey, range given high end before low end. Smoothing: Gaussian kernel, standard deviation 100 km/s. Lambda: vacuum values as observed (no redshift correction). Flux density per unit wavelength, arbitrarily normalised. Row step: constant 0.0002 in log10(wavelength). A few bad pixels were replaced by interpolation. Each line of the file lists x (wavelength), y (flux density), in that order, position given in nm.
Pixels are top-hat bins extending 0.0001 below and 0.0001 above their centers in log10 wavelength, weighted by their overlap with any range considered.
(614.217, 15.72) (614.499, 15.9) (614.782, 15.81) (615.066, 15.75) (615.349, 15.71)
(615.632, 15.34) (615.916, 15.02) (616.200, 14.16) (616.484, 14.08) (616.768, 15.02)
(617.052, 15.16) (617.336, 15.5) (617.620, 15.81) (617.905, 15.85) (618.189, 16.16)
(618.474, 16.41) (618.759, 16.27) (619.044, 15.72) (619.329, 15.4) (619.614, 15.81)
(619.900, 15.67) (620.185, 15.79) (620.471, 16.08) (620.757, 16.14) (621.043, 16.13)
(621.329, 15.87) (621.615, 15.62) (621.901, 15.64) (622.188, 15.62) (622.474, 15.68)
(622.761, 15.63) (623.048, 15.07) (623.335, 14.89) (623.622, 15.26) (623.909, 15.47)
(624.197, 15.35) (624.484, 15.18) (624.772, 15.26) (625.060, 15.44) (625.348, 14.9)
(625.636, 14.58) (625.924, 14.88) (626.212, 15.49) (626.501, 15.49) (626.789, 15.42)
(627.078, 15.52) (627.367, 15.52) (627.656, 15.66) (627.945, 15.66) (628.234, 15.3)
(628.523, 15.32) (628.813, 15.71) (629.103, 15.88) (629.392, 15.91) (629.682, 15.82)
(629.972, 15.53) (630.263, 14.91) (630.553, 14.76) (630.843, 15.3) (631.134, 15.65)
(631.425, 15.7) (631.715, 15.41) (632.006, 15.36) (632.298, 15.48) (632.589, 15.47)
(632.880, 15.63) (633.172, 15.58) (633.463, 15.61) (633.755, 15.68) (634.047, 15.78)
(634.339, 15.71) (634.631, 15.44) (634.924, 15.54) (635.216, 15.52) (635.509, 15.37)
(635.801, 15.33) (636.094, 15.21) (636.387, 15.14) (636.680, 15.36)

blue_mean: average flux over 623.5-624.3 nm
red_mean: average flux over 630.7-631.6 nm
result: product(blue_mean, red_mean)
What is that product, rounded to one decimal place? 238.8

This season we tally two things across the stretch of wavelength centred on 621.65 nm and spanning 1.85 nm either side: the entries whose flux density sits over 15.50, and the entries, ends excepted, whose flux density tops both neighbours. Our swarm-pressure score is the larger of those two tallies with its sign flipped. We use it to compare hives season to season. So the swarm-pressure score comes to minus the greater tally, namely -11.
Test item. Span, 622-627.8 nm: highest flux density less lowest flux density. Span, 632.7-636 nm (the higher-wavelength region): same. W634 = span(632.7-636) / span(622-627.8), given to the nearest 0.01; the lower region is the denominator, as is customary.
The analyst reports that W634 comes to 0.41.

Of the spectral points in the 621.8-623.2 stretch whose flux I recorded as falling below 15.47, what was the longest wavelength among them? 623.048 nm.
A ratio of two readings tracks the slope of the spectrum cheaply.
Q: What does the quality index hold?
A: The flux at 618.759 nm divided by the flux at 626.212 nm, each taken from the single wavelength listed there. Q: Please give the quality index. 1.05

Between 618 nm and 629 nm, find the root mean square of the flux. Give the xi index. 15.56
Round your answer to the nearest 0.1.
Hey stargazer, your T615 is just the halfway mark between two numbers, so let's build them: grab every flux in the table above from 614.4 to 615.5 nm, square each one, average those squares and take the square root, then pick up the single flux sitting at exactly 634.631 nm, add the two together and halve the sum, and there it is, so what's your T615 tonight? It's 15.6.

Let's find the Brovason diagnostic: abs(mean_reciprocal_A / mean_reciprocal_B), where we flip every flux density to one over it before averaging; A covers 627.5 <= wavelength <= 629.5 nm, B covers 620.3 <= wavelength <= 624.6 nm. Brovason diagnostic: 1.00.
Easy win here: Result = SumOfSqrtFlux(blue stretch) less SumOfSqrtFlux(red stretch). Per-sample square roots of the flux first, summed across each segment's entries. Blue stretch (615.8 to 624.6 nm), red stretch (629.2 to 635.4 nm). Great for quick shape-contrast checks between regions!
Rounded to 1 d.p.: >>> 39.4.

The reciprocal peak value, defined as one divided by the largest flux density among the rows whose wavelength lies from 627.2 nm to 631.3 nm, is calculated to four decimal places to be 0.0629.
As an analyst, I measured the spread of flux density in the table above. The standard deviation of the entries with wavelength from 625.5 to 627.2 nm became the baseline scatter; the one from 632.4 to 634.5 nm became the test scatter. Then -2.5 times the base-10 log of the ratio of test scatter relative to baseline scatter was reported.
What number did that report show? 1.5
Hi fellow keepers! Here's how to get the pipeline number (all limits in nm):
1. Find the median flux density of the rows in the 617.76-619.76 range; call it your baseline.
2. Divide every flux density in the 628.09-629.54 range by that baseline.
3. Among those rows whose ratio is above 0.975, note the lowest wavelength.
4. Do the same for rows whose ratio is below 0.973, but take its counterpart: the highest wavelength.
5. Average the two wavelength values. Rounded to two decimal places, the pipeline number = 628.67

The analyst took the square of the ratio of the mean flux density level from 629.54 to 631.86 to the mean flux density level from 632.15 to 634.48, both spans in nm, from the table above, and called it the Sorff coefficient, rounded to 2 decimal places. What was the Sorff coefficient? 0.97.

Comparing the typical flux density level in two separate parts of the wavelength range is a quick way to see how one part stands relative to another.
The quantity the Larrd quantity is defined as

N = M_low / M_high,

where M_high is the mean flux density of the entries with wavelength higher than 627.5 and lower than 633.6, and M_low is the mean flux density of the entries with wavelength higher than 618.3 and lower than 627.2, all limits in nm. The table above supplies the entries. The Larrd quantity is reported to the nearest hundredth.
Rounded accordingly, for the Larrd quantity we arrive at 1.00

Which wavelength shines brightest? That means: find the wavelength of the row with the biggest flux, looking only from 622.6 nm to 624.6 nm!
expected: 622.761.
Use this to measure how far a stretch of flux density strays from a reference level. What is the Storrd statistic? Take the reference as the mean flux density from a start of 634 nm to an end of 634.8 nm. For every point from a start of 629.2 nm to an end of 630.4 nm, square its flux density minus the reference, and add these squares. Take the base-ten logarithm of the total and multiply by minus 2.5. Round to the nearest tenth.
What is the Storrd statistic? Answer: 0.5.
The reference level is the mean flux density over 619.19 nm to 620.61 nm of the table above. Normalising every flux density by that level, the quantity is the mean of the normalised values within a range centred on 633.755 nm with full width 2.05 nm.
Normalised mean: 0.993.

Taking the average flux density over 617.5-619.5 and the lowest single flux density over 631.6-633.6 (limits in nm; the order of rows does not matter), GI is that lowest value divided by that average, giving 0.963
